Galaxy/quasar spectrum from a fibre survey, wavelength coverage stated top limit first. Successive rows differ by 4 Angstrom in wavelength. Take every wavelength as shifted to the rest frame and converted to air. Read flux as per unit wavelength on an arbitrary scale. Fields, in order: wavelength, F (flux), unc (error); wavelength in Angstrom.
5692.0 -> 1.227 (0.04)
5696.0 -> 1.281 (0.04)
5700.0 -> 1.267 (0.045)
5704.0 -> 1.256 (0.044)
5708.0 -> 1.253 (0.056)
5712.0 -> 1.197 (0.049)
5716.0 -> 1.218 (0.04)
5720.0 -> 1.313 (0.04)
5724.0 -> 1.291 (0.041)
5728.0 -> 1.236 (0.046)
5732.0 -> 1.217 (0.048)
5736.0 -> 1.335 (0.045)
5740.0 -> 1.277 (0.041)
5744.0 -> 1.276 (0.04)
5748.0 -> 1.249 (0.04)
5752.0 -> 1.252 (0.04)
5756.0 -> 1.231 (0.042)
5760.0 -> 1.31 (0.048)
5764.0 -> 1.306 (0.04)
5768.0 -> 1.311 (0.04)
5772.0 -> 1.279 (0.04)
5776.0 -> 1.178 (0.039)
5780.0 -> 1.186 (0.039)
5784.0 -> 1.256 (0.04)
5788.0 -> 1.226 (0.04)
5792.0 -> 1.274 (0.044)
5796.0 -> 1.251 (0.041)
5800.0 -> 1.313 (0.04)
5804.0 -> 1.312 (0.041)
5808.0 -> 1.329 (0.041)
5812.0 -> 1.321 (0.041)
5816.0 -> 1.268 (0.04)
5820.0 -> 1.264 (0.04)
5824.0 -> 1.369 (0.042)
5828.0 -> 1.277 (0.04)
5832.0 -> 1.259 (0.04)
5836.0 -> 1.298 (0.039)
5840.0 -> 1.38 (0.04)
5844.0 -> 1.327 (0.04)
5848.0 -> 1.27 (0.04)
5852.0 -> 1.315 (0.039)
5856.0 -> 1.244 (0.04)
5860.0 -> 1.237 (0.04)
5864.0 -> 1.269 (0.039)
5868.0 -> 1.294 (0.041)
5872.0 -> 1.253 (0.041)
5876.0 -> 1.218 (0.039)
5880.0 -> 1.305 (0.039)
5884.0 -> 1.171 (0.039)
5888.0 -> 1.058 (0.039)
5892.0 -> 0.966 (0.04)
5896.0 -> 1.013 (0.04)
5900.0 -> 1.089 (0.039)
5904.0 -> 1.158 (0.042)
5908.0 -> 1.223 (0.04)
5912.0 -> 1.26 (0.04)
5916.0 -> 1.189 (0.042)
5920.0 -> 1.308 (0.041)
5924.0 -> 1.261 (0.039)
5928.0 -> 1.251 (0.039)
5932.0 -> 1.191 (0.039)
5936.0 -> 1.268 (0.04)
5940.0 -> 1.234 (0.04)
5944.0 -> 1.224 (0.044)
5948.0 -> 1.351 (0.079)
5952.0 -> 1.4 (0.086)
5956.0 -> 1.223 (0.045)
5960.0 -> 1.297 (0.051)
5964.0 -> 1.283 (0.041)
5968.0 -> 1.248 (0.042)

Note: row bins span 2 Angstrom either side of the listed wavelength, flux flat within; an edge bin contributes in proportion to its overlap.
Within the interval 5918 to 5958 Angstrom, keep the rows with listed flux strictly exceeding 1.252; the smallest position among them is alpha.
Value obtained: 5920.0 Angstrom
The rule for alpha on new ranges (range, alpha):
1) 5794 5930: 5800.0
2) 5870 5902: 5872.0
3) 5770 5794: 5772.0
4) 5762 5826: 5764.0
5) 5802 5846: 5804.0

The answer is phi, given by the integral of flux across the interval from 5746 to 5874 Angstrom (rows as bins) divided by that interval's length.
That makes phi 1.28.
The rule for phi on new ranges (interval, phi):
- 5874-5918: 1.15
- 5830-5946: 1.23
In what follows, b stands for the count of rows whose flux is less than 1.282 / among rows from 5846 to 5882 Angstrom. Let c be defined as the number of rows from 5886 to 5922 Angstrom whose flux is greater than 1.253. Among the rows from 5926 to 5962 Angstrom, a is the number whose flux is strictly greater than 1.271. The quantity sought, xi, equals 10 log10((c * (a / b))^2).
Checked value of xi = 0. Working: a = 3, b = 6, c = 2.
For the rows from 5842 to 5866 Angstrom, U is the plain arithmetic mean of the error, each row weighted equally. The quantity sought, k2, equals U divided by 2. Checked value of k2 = 0.0198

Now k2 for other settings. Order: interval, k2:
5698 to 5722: 0.0228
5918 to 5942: 0.0198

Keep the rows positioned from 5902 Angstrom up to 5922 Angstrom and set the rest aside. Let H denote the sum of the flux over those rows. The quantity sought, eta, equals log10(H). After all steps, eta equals 0.788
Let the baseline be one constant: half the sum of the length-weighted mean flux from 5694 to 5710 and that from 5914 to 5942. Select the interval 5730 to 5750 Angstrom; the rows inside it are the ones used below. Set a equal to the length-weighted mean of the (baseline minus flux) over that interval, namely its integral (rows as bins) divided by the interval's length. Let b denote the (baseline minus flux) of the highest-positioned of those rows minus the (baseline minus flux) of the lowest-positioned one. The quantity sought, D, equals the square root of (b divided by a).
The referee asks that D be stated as 1.4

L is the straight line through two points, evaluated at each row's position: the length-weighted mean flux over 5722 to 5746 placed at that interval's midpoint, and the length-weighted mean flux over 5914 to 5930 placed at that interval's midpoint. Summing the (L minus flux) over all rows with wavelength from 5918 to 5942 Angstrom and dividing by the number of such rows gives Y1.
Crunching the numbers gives 0.00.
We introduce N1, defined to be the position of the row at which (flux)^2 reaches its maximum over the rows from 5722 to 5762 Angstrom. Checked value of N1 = 5736.0 Angstrom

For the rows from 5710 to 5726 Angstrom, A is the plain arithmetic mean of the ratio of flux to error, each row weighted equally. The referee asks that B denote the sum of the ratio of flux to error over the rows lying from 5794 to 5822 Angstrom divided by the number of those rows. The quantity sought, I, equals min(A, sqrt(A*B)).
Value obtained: 29.8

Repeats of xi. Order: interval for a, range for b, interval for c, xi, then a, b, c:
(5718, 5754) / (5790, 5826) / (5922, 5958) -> 14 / 5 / 4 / 4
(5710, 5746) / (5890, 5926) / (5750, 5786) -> 10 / 5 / 8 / 5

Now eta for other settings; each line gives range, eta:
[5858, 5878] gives 0.797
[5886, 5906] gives 0.723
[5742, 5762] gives 0.801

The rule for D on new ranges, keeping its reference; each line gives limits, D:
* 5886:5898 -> 0.4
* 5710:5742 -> 3.4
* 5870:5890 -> 1.9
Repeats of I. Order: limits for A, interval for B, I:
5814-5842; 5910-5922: 31.5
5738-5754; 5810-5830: 31.4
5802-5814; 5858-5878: 31.8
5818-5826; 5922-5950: 30.5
